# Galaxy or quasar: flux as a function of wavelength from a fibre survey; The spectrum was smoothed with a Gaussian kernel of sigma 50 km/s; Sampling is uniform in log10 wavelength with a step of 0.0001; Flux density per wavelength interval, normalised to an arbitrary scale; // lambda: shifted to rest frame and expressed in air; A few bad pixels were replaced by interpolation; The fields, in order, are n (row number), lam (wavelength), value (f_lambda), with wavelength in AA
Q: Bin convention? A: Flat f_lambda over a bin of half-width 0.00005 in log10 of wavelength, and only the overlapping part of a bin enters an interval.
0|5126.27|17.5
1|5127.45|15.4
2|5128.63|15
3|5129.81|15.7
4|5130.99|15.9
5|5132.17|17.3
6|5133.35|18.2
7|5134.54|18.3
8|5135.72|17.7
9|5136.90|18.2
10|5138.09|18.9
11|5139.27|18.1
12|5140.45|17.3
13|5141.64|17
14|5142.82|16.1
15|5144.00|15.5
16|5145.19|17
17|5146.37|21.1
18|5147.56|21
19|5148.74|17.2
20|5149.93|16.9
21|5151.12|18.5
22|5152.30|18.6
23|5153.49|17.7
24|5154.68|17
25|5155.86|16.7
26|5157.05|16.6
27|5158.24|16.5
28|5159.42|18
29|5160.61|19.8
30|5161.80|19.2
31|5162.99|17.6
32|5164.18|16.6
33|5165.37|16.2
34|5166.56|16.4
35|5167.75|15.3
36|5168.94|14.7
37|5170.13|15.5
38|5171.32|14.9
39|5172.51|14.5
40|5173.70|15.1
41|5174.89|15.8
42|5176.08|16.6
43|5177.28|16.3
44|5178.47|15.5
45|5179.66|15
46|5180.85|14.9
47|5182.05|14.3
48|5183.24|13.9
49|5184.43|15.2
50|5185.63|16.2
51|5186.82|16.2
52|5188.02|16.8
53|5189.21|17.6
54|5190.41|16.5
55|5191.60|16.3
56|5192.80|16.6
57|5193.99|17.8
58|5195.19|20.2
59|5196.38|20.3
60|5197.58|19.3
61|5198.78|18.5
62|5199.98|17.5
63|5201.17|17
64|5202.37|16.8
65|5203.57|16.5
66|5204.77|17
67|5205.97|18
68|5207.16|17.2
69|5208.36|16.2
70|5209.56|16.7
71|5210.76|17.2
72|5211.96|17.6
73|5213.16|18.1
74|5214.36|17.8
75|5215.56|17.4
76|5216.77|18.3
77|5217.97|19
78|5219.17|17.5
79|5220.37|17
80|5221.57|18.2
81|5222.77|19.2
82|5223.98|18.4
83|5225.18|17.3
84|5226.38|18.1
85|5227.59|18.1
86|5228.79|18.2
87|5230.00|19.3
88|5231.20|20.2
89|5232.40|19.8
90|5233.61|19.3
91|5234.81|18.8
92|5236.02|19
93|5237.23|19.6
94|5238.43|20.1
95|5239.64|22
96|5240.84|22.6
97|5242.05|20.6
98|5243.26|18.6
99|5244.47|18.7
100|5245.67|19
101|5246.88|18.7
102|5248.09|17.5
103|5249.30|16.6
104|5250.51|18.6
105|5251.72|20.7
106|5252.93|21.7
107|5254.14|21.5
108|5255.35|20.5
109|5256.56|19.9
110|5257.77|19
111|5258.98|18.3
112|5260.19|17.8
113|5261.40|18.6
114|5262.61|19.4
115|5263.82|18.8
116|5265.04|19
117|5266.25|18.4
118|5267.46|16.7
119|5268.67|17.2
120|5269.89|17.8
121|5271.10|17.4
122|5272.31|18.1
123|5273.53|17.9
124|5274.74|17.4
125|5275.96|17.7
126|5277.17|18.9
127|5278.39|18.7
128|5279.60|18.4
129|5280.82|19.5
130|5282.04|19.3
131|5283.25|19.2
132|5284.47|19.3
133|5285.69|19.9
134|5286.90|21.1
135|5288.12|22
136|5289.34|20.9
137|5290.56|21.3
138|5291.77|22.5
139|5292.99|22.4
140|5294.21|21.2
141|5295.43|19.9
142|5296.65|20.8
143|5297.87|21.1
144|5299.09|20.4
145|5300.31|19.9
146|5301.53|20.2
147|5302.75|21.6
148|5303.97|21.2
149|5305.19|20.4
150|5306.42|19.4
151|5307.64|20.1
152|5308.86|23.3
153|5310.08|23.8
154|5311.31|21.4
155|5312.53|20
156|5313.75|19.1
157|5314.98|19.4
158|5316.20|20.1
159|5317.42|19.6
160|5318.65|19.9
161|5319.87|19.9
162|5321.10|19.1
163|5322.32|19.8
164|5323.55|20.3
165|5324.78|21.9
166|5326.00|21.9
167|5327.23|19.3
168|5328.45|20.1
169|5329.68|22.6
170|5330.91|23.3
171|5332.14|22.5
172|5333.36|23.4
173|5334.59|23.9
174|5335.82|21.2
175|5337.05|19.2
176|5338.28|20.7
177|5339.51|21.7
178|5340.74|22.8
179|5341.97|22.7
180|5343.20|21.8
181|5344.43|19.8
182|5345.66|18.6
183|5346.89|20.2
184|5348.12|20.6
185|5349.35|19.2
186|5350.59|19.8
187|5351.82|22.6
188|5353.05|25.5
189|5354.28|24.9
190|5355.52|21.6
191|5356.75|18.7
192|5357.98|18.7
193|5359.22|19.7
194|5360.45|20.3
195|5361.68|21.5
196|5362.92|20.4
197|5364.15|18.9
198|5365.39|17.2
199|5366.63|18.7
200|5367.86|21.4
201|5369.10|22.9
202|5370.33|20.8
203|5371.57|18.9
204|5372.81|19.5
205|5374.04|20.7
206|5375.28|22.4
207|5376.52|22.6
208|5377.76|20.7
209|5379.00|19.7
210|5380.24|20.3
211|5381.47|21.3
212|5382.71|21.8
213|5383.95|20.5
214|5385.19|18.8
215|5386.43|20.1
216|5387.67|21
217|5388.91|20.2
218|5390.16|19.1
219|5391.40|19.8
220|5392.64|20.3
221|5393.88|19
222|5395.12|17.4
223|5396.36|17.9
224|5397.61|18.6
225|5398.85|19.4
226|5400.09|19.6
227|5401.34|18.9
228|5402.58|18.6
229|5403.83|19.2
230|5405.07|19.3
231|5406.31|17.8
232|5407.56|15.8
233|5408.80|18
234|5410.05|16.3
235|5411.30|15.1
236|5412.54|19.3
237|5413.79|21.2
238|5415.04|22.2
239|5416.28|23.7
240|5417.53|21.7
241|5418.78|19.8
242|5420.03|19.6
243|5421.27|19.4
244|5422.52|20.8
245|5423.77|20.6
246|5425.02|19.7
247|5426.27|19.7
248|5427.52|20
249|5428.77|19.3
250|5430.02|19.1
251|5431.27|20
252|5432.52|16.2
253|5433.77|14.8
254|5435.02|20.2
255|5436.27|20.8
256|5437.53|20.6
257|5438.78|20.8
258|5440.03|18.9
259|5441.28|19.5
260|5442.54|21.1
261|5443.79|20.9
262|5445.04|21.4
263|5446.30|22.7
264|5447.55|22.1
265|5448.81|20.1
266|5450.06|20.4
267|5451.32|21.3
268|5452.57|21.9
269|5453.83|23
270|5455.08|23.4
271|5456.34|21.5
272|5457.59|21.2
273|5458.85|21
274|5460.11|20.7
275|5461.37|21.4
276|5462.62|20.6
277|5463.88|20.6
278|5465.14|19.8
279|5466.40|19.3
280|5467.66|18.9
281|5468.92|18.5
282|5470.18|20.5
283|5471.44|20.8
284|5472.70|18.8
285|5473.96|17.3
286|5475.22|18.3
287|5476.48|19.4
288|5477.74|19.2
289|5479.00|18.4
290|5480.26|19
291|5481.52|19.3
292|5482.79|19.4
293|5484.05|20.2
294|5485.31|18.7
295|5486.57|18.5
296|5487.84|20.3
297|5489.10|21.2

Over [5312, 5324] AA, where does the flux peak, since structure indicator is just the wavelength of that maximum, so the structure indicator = 5323.55 AA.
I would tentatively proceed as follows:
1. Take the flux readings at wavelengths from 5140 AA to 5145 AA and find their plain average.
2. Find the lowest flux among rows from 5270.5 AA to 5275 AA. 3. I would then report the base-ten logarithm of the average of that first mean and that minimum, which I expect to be 1.229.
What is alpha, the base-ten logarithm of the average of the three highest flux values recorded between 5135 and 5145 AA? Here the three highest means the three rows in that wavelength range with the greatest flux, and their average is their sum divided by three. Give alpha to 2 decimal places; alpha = 1.26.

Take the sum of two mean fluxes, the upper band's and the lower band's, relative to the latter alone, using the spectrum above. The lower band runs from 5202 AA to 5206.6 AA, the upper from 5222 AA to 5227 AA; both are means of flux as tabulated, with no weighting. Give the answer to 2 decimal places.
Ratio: 2.07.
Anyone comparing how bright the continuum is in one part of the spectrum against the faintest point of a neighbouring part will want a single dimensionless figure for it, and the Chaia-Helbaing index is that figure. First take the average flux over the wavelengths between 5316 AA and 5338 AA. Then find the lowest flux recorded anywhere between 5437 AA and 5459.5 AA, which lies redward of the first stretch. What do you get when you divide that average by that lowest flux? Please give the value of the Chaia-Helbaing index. 1.11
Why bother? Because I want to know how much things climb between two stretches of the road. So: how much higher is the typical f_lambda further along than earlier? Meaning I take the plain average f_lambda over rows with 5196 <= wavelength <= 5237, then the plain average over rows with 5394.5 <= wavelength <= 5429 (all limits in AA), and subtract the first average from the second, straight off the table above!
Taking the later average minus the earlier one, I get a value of 1.2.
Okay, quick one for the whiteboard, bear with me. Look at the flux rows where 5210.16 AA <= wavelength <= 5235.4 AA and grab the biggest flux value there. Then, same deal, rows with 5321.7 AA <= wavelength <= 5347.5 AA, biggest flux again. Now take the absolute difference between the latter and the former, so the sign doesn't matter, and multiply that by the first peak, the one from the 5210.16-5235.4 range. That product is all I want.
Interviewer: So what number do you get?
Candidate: 75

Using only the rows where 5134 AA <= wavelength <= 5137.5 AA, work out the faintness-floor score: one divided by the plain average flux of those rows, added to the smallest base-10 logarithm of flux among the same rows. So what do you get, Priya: 1.30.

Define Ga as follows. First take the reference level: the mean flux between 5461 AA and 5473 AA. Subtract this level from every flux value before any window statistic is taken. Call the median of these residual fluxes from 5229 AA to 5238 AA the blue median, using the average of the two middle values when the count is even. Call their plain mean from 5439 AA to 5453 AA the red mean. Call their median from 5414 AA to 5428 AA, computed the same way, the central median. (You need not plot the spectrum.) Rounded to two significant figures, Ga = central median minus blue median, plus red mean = 1.7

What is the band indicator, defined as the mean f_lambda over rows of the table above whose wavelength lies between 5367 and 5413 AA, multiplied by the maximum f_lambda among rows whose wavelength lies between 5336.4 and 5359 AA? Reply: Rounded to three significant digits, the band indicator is 498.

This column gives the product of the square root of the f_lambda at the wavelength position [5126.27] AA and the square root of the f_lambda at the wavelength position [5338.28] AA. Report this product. 19.0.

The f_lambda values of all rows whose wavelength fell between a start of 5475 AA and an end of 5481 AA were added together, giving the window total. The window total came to 94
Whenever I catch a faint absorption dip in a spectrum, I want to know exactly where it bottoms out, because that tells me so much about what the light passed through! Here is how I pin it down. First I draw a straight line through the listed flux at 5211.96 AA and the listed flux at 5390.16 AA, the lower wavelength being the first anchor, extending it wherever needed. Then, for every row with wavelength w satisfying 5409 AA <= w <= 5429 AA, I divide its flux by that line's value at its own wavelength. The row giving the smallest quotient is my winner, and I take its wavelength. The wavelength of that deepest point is 5411.30 AA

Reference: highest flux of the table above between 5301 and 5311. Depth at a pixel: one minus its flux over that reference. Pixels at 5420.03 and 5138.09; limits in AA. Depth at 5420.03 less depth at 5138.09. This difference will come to -0.03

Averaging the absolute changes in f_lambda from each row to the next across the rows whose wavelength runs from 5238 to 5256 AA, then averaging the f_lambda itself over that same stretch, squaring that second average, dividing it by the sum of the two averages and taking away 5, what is 13.8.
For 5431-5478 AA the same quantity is 14.2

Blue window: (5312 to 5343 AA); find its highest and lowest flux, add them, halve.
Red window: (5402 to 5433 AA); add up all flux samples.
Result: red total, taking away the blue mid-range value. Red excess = 461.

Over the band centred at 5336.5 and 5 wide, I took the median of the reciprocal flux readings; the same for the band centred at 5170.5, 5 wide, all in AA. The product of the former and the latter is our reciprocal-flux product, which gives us 0.0032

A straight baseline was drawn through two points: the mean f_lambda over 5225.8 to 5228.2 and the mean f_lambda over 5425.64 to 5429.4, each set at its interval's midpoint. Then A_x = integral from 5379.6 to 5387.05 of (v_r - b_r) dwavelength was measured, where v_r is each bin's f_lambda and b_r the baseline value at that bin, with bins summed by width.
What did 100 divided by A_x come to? 12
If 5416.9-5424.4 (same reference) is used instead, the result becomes 19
